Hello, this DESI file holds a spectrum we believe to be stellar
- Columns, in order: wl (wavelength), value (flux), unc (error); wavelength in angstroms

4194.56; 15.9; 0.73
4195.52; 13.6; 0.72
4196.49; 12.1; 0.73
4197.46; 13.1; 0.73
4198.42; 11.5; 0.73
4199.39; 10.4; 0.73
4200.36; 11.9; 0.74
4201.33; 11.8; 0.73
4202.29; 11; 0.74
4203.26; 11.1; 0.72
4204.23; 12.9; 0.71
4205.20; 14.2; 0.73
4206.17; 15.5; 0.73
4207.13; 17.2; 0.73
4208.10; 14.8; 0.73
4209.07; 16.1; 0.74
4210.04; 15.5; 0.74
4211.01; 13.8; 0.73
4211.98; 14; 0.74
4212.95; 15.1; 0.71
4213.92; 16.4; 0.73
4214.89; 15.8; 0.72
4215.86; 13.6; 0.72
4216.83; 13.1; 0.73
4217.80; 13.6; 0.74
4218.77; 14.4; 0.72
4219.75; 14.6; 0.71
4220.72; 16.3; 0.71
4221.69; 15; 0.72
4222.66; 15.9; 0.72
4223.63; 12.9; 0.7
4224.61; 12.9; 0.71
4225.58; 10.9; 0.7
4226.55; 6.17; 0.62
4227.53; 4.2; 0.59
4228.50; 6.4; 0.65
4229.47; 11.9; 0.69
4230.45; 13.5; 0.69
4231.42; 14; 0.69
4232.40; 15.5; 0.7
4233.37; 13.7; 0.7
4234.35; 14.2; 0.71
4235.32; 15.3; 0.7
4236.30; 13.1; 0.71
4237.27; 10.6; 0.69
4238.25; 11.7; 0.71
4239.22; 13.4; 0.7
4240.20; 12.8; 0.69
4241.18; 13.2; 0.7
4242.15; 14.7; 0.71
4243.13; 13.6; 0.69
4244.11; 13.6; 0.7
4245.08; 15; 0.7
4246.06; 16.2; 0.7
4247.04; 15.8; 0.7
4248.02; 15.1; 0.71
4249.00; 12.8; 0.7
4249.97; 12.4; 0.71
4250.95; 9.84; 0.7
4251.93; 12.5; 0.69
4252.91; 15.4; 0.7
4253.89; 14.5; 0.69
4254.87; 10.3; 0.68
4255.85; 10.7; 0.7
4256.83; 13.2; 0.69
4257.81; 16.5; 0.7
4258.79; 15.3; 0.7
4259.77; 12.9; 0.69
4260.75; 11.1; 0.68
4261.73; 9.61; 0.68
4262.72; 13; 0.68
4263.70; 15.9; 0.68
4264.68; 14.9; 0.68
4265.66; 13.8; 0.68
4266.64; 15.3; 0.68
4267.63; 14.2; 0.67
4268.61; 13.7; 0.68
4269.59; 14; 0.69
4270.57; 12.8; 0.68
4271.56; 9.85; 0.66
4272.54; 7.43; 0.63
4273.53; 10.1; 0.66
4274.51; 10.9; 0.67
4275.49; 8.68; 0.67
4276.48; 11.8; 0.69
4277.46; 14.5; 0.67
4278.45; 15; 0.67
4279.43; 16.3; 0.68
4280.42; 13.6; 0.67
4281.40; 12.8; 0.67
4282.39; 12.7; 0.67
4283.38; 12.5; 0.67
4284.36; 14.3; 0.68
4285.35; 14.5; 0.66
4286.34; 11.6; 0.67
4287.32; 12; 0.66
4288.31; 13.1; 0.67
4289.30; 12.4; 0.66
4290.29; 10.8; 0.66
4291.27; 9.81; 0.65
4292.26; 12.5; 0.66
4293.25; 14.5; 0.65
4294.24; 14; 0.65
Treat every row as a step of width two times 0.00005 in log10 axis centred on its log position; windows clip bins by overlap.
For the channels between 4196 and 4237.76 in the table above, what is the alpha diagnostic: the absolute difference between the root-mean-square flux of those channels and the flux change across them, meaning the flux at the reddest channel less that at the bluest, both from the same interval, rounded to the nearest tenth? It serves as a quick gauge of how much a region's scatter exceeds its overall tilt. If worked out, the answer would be 14.9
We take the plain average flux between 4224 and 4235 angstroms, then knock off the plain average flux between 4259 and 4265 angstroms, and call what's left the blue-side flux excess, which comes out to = -1.7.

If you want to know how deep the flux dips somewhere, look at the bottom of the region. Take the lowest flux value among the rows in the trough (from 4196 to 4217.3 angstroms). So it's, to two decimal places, 10.40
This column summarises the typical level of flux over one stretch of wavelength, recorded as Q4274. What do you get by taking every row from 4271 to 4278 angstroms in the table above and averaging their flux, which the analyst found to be 10.5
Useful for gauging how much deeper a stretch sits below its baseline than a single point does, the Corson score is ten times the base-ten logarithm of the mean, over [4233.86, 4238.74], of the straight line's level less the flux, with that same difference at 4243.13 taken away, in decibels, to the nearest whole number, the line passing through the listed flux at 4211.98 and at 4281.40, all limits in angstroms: -1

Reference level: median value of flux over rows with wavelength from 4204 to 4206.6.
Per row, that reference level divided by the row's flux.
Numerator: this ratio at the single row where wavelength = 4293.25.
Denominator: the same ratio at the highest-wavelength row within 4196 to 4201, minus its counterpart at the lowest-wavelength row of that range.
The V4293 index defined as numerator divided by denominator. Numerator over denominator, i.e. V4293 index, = 50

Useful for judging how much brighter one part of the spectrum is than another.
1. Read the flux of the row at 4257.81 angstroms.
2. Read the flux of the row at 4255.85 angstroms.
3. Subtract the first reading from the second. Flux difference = -6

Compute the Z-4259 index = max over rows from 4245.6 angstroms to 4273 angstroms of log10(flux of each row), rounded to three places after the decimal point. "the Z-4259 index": 1.217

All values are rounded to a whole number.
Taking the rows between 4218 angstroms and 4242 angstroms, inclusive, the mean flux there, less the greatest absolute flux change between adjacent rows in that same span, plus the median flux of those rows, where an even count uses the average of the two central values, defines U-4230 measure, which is 20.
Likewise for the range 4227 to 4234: 19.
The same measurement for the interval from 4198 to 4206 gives 22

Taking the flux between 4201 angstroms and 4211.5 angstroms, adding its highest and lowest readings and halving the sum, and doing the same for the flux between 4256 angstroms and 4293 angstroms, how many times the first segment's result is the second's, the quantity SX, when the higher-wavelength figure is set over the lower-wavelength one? 0.85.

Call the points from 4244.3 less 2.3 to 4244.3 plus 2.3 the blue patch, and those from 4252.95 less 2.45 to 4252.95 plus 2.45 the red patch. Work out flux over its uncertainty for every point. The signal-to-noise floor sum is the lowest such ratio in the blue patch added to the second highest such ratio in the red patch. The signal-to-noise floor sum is 40.4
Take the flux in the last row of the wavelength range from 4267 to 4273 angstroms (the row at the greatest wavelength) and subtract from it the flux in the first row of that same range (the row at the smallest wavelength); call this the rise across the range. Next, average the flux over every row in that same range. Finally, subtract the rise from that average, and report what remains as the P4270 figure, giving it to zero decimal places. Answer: 19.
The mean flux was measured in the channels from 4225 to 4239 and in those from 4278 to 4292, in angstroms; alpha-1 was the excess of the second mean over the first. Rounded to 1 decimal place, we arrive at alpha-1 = 1.4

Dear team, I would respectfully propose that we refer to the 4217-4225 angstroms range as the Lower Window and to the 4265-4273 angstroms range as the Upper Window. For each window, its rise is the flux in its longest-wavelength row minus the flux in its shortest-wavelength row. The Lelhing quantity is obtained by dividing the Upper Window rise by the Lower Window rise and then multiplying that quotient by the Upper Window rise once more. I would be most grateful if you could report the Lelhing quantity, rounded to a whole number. -58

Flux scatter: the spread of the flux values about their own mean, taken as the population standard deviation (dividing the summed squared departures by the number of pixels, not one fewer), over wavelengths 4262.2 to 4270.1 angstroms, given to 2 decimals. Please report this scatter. 0.89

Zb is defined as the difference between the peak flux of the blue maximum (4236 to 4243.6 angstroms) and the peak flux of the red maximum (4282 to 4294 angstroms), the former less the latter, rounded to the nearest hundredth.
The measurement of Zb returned 0.20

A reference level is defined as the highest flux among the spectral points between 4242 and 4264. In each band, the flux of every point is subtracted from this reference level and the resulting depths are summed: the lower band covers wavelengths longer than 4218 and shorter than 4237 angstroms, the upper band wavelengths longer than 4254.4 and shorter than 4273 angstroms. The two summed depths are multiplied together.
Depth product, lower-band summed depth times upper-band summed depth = 5012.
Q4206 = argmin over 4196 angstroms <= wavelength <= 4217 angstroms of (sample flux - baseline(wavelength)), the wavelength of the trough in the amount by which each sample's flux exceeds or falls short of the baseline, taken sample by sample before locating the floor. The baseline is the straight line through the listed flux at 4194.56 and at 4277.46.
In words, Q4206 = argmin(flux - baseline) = 4199.39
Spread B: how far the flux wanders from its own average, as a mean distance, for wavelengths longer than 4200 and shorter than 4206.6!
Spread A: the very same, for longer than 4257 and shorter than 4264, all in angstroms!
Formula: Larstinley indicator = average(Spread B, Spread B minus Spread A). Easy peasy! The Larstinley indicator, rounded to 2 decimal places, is 0.31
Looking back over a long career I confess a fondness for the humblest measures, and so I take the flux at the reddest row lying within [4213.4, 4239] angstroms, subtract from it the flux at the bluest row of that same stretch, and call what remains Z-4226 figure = -4.7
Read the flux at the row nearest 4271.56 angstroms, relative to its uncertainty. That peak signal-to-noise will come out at 15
